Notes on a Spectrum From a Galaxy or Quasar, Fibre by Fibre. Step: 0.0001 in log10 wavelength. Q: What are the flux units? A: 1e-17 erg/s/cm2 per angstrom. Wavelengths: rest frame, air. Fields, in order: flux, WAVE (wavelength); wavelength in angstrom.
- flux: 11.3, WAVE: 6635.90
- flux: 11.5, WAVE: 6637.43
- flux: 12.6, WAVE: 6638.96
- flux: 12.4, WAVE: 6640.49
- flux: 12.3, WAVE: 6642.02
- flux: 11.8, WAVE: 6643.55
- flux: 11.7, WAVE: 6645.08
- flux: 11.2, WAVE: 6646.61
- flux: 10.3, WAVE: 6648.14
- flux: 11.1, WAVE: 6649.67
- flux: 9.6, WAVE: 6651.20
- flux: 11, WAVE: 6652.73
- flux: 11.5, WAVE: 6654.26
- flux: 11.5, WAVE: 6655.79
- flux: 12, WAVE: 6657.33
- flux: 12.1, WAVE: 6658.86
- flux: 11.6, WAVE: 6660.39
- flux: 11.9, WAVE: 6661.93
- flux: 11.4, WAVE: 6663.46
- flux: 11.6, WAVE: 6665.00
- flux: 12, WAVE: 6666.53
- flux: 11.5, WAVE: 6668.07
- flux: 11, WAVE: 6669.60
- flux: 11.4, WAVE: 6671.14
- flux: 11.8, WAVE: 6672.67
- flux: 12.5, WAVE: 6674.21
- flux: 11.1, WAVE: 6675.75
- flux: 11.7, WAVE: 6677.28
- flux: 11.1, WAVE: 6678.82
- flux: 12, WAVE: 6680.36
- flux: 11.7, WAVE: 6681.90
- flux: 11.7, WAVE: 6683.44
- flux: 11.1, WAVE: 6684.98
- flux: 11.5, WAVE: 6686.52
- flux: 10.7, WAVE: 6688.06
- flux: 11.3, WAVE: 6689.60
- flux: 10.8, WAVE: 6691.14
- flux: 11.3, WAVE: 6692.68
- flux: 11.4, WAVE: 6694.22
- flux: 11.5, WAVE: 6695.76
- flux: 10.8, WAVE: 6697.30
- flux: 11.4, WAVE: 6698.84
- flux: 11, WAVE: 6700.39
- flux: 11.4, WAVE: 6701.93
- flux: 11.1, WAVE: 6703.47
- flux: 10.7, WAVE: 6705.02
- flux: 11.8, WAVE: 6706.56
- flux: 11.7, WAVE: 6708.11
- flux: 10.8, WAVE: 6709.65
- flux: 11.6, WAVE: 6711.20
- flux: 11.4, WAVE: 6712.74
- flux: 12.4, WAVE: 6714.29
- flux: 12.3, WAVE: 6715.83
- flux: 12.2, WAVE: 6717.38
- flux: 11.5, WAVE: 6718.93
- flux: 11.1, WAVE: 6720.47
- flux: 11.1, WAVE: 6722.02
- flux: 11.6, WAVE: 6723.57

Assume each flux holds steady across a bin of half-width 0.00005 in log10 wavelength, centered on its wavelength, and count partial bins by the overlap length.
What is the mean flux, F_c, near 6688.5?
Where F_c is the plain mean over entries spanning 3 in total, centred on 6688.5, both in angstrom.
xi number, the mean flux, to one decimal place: 11.0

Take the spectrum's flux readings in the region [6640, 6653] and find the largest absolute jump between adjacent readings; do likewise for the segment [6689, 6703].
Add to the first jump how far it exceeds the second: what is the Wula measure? 2.3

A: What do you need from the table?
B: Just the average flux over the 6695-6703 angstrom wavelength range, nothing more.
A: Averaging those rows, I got 11.2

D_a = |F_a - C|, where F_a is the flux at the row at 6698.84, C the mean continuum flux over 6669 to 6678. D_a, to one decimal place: 0.2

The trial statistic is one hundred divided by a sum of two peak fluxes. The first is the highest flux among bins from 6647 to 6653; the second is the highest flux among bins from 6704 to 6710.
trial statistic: 4.37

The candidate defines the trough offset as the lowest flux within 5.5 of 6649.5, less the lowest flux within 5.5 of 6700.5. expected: -1.1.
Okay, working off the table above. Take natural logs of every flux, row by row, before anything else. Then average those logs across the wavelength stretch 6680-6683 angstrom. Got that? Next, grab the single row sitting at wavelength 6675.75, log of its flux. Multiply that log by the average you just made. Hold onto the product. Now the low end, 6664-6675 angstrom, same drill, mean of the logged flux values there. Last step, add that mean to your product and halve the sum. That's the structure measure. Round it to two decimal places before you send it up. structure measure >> 4.20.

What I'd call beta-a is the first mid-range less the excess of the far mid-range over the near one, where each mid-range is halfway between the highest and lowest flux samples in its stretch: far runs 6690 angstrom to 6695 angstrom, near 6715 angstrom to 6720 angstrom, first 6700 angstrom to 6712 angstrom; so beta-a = 12.05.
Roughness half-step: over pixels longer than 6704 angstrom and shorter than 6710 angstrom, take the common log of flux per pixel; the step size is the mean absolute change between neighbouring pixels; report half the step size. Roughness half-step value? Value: 0.0135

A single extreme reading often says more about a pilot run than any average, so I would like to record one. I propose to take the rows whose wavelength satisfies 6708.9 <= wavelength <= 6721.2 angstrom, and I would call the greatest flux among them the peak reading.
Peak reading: 12.4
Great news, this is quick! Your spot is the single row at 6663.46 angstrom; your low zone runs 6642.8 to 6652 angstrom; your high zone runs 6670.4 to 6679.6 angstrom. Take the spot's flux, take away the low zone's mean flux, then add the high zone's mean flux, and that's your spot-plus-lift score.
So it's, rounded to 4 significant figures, 12.05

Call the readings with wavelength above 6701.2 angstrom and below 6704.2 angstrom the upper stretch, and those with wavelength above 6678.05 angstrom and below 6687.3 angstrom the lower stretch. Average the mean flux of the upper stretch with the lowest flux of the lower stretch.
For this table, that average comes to 11.2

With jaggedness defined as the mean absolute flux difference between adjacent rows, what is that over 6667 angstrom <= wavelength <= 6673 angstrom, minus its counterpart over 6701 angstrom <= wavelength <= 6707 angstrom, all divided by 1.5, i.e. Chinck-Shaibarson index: -0.11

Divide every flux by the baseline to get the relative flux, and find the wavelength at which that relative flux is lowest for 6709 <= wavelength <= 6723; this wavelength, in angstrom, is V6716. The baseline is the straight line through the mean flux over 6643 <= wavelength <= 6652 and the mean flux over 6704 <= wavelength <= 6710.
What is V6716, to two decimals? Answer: 6709.65 angstrom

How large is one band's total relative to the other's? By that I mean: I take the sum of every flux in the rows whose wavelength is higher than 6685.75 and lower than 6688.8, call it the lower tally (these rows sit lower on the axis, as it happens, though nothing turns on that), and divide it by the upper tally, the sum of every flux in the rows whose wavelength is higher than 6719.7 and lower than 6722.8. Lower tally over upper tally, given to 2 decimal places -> 1.00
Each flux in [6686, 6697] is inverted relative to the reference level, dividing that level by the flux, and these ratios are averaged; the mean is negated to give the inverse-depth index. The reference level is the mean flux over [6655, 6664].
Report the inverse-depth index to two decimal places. -1.05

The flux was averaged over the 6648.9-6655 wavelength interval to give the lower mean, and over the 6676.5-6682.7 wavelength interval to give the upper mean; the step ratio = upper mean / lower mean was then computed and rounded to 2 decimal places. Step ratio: 1.08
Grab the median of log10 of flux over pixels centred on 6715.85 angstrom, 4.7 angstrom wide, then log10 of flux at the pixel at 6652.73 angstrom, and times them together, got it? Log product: 1.14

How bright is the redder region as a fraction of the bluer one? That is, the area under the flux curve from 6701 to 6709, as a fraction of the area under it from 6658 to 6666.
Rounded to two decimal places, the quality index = 0.97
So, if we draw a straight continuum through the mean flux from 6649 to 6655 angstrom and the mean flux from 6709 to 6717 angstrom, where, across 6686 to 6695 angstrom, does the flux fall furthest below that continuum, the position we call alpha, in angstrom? 6688.06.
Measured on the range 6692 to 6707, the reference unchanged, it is 6705.02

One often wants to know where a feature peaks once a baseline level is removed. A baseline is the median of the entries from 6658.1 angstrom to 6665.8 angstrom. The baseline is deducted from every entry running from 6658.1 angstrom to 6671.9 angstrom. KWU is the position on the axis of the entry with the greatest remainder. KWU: 6658.86 angstrom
